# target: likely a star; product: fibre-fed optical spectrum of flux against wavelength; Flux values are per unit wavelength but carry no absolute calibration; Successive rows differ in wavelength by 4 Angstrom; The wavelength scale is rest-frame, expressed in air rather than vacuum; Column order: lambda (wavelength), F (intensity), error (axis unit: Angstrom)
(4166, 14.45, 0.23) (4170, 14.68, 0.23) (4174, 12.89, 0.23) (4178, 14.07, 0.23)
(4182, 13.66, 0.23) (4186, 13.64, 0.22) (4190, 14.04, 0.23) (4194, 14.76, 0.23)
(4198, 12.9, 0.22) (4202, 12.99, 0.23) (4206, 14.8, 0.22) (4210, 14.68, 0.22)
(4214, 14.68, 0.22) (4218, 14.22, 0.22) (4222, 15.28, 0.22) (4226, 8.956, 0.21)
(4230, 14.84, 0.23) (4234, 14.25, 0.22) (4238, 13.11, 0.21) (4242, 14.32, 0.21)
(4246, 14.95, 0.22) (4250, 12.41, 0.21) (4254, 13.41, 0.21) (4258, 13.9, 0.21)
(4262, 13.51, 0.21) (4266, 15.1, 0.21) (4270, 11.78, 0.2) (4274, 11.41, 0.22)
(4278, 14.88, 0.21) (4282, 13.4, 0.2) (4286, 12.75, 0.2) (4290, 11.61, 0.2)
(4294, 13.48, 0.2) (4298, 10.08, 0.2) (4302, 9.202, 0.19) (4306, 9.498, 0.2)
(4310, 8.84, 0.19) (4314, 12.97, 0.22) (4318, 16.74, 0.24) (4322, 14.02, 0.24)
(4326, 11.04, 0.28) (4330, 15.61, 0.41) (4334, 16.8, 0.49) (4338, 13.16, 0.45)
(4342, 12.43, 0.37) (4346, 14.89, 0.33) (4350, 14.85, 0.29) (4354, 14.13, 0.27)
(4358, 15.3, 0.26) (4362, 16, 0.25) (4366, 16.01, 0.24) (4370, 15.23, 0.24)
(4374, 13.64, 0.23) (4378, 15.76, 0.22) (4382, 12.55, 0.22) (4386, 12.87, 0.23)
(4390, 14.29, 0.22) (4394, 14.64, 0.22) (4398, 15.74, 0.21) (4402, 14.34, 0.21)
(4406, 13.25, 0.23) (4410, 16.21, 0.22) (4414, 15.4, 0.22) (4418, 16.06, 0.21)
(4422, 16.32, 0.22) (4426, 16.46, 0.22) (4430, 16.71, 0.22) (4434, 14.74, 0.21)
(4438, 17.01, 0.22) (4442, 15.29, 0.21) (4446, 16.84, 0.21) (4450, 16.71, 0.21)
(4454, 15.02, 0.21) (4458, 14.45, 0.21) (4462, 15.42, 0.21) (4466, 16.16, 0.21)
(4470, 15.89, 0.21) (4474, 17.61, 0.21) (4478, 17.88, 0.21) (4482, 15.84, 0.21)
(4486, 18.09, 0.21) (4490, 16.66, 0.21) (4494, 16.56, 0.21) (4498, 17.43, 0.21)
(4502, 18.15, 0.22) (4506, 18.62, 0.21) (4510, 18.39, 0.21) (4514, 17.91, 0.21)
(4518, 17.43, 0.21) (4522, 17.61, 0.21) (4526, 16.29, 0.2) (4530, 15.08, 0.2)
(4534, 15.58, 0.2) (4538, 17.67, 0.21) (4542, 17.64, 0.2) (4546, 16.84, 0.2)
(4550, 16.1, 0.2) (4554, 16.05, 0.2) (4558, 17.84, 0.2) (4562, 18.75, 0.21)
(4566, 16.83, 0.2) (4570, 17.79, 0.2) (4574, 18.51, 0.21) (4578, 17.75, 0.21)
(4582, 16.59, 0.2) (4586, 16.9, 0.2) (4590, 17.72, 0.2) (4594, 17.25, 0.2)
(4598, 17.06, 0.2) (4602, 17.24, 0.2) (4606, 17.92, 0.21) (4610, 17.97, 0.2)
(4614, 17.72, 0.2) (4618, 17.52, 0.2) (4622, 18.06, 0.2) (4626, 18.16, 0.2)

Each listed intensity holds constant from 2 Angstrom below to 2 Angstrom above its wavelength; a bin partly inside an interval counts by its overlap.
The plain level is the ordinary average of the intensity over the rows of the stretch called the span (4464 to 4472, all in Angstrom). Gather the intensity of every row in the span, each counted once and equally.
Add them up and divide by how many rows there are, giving 16.0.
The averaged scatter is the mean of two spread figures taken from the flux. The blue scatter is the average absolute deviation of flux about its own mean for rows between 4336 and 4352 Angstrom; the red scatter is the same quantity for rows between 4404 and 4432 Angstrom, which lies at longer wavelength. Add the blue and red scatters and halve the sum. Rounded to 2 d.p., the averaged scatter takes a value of 0.93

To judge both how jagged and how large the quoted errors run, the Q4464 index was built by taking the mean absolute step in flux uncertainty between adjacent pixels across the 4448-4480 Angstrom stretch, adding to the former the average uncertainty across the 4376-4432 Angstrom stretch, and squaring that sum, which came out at 0.048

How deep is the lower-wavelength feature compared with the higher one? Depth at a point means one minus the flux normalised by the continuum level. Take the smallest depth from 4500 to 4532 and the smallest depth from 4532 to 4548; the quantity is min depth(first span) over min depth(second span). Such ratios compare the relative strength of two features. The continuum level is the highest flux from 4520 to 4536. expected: 17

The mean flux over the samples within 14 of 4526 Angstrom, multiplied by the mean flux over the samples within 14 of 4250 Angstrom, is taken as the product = 229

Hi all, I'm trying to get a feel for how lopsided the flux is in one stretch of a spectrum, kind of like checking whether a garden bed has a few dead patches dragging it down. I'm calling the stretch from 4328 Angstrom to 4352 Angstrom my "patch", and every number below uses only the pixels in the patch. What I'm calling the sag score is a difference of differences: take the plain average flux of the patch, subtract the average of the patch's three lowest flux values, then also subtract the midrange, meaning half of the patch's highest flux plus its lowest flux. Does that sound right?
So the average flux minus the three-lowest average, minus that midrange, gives -13.5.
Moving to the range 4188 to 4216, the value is -13.0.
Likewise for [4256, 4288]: -11.9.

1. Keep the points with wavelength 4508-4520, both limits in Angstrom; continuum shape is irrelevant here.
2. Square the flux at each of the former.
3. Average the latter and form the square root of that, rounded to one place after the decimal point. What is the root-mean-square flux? 17.9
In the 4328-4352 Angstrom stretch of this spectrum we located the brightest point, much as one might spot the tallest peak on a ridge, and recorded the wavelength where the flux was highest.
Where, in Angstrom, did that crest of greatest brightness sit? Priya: 4334 Angstrom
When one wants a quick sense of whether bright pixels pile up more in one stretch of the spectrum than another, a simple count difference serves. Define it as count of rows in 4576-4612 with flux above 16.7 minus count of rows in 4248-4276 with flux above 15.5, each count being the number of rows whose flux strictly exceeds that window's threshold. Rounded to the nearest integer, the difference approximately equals 8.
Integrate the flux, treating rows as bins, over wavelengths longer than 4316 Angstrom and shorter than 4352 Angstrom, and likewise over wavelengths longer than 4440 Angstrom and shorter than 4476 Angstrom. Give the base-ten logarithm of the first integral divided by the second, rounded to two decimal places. -0.04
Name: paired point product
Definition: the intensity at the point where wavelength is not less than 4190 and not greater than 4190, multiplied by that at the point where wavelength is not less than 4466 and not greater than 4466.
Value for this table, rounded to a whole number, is 227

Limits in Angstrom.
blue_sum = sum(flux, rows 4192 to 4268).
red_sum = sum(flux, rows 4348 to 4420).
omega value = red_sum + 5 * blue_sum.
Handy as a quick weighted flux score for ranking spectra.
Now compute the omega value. 1582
